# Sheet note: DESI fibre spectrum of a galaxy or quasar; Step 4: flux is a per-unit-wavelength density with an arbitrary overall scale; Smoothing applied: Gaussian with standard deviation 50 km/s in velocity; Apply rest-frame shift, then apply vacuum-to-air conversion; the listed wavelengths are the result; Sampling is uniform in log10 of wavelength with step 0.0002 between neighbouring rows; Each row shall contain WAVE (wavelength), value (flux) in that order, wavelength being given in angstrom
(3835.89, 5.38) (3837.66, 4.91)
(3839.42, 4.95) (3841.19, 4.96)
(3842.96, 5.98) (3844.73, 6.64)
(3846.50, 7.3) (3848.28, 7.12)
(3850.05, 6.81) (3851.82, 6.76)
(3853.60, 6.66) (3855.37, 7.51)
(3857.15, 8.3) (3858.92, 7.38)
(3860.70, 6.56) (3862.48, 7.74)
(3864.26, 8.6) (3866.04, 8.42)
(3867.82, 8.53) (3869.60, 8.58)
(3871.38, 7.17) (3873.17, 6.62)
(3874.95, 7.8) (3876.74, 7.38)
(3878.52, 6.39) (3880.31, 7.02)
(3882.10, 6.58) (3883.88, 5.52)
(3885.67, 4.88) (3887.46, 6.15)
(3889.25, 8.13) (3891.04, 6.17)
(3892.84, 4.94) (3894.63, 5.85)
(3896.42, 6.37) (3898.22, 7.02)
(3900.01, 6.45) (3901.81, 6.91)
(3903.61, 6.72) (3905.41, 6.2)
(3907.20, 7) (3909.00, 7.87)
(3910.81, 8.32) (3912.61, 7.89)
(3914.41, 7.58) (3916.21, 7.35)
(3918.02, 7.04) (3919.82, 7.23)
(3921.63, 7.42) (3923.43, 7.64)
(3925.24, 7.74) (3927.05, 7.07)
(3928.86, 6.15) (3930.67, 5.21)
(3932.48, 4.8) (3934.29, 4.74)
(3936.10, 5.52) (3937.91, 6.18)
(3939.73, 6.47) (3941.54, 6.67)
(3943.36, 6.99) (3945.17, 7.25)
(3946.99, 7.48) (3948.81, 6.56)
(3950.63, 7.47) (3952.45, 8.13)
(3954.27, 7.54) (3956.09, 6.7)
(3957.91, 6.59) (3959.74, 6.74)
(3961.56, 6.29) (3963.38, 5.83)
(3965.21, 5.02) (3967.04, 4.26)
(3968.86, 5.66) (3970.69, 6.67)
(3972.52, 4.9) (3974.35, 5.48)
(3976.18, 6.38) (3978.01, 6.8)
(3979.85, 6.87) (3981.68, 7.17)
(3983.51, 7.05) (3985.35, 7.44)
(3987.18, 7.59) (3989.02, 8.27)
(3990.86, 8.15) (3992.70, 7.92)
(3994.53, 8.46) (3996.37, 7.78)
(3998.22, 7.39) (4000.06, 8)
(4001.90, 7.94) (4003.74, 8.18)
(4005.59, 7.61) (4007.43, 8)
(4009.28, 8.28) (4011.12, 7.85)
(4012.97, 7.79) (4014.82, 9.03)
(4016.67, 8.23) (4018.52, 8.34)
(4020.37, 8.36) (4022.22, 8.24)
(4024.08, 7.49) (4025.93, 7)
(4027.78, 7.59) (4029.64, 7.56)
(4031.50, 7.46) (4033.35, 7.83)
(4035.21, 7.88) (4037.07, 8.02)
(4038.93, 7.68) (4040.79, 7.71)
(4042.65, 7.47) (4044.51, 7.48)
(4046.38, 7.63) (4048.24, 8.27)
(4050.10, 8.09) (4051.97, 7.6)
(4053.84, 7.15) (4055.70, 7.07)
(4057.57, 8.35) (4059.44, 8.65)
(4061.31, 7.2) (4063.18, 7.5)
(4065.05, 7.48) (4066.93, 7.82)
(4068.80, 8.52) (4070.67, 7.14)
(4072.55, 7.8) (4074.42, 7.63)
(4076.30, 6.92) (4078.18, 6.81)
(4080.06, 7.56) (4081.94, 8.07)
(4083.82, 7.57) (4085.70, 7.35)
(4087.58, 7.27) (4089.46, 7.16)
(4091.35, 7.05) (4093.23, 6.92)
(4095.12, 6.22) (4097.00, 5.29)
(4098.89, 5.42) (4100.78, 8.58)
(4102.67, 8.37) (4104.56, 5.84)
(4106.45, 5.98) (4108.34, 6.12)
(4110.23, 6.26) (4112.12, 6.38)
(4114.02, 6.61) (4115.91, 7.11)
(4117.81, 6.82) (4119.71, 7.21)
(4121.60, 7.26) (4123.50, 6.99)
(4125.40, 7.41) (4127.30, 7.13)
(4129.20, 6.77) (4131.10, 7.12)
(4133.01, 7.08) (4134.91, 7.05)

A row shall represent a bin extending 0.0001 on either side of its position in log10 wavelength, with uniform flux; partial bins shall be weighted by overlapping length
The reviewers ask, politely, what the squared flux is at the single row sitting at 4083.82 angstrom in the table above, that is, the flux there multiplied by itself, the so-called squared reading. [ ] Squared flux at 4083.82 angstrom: 57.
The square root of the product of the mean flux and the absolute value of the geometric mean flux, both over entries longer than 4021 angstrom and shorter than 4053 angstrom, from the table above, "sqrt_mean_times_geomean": 7.70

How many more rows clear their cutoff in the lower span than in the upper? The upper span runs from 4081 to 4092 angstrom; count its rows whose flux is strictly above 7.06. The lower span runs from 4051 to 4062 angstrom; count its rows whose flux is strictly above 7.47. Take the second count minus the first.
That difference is -2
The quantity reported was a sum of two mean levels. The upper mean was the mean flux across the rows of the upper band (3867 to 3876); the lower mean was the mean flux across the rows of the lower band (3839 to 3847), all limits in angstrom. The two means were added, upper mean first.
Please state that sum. 13.7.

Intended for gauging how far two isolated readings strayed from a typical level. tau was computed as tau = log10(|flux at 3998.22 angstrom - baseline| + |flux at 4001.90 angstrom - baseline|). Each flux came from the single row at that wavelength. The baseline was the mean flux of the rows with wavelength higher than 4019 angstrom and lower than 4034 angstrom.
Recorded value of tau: -0.26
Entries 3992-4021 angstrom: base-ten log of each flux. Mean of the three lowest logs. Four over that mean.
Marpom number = 4.54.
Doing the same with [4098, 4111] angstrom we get 5.27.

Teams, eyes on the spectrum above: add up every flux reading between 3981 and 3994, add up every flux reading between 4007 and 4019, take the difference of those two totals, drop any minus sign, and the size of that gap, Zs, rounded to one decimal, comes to 3.9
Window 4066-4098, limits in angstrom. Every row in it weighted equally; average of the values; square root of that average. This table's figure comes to 2.69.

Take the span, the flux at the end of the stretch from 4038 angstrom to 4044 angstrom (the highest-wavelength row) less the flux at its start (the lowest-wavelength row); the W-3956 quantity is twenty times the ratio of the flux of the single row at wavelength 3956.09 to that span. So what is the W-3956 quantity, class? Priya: -638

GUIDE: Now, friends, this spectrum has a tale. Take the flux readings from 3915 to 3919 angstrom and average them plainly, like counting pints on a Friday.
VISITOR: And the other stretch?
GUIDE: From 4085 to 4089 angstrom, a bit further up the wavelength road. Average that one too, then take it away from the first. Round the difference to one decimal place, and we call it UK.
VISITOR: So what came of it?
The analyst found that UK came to -0.1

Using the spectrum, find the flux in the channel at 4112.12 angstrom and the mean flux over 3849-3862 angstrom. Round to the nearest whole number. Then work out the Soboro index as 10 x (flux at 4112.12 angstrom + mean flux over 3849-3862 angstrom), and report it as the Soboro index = 135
